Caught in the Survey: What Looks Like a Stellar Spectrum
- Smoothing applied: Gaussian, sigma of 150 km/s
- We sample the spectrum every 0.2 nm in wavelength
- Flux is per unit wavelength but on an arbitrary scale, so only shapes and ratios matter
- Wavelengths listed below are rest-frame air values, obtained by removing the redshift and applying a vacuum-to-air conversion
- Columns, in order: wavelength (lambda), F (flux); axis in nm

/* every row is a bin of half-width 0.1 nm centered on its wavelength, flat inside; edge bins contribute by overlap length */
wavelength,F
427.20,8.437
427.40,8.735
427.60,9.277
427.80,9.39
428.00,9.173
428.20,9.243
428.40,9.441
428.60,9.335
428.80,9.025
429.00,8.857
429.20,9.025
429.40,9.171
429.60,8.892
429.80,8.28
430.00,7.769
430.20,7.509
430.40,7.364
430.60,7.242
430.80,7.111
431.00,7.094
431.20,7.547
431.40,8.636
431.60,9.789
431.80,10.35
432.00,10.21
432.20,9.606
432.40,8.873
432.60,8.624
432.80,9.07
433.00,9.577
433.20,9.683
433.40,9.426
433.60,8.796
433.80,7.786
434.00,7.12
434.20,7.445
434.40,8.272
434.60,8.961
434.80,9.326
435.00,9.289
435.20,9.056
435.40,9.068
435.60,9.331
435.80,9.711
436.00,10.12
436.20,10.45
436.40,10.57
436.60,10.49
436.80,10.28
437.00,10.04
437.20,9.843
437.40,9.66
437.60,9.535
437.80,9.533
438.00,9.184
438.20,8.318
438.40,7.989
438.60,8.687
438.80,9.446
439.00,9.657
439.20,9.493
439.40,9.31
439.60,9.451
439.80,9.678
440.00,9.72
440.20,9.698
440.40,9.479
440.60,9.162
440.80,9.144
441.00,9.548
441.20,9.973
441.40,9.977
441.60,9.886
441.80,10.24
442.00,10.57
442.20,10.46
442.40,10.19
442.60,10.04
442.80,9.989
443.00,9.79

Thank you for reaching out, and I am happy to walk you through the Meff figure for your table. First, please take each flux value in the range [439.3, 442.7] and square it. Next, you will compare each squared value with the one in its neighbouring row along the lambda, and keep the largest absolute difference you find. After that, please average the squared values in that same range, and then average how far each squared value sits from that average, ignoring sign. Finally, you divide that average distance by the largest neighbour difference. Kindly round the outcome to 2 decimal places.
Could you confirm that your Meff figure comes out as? 0.83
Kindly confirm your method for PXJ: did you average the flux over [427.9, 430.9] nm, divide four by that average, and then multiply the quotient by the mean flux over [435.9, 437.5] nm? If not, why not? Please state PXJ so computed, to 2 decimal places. 4.79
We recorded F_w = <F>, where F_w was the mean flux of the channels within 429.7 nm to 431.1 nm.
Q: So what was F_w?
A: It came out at 7.5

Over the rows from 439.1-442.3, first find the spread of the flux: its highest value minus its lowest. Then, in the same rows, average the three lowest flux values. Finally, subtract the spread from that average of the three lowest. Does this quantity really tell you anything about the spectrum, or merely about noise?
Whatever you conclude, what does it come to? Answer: 7.8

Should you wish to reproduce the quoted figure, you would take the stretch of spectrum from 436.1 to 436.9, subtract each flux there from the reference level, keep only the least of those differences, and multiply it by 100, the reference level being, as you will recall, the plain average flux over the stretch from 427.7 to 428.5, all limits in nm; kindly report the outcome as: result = -126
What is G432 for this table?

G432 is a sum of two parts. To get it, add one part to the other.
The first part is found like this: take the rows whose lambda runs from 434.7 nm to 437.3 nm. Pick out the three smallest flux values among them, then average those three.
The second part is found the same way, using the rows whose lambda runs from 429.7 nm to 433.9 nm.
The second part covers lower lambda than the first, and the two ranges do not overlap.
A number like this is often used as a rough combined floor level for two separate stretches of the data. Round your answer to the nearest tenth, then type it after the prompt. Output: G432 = 16.3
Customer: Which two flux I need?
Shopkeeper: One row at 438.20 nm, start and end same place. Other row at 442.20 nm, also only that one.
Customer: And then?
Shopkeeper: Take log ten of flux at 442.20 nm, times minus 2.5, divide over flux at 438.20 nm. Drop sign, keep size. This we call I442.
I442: 0.31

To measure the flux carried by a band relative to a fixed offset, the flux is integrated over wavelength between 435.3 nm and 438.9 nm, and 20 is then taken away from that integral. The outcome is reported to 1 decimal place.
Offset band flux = 14.5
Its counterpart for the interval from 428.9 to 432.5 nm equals 10.7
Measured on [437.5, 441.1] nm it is 13.4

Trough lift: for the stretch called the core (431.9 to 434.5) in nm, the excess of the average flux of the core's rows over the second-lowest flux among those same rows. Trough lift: 1.4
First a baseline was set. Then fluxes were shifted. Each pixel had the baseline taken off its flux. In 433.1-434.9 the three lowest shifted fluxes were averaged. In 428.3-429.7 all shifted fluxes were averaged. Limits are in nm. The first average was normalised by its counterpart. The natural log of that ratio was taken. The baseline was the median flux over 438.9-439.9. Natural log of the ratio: 1.7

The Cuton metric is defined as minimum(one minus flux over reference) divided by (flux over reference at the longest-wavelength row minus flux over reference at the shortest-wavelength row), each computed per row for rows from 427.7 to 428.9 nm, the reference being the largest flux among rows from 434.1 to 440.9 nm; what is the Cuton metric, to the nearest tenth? -3.1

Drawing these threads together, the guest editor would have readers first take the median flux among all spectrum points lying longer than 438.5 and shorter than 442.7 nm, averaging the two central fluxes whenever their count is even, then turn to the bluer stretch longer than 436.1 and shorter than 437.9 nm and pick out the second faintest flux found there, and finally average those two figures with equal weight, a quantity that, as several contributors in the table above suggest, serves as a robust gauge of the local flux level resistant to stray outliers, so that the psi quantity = 9.61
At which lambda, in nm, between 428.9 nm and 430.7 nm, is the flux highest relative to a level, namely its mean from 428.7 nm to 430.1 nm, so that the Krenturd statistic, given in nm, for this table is 429.40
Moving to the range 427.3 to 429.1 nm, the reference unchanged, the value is 428.40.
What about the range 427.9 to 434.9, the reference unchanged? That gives 431.80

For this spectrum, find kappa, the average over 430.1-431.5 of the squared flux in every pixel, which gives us 56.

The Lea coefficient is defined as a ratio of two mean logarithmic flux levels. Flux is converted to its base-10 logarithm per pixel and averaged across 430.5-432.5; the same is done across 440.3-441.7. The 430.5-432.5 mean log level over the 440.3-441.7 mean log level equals 0.95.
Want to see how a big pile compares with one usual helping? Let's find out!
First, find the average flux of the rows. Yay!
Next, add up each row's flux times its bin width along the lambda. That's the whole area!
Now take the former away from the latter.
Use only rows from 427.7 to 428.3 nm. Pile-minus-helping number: -3.7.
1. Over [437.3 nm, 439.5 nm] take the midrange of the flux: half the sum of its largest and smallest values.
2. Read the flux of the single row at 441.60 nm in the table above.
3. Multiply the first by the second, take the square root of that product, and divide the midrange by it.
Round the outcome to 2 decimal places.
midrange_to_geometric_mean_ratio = 0.94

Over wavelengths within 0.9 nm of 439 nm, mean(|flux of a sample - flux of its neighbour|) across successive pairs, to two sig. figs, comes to 0.34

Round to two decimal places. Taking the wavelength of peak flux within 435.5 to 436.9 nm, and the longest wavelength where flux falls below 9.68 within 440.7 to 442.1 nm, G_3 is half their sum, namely 438.70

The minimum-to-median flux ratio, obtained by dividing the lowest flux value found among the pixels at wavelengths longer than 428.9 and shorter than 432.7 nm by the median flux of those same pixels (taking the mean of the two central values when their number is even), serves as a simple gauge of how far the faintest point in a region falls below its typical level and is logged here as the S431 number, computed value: 0.82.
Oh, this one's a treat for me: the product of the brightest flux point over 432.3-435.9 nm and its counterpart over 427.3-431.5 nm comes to 92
